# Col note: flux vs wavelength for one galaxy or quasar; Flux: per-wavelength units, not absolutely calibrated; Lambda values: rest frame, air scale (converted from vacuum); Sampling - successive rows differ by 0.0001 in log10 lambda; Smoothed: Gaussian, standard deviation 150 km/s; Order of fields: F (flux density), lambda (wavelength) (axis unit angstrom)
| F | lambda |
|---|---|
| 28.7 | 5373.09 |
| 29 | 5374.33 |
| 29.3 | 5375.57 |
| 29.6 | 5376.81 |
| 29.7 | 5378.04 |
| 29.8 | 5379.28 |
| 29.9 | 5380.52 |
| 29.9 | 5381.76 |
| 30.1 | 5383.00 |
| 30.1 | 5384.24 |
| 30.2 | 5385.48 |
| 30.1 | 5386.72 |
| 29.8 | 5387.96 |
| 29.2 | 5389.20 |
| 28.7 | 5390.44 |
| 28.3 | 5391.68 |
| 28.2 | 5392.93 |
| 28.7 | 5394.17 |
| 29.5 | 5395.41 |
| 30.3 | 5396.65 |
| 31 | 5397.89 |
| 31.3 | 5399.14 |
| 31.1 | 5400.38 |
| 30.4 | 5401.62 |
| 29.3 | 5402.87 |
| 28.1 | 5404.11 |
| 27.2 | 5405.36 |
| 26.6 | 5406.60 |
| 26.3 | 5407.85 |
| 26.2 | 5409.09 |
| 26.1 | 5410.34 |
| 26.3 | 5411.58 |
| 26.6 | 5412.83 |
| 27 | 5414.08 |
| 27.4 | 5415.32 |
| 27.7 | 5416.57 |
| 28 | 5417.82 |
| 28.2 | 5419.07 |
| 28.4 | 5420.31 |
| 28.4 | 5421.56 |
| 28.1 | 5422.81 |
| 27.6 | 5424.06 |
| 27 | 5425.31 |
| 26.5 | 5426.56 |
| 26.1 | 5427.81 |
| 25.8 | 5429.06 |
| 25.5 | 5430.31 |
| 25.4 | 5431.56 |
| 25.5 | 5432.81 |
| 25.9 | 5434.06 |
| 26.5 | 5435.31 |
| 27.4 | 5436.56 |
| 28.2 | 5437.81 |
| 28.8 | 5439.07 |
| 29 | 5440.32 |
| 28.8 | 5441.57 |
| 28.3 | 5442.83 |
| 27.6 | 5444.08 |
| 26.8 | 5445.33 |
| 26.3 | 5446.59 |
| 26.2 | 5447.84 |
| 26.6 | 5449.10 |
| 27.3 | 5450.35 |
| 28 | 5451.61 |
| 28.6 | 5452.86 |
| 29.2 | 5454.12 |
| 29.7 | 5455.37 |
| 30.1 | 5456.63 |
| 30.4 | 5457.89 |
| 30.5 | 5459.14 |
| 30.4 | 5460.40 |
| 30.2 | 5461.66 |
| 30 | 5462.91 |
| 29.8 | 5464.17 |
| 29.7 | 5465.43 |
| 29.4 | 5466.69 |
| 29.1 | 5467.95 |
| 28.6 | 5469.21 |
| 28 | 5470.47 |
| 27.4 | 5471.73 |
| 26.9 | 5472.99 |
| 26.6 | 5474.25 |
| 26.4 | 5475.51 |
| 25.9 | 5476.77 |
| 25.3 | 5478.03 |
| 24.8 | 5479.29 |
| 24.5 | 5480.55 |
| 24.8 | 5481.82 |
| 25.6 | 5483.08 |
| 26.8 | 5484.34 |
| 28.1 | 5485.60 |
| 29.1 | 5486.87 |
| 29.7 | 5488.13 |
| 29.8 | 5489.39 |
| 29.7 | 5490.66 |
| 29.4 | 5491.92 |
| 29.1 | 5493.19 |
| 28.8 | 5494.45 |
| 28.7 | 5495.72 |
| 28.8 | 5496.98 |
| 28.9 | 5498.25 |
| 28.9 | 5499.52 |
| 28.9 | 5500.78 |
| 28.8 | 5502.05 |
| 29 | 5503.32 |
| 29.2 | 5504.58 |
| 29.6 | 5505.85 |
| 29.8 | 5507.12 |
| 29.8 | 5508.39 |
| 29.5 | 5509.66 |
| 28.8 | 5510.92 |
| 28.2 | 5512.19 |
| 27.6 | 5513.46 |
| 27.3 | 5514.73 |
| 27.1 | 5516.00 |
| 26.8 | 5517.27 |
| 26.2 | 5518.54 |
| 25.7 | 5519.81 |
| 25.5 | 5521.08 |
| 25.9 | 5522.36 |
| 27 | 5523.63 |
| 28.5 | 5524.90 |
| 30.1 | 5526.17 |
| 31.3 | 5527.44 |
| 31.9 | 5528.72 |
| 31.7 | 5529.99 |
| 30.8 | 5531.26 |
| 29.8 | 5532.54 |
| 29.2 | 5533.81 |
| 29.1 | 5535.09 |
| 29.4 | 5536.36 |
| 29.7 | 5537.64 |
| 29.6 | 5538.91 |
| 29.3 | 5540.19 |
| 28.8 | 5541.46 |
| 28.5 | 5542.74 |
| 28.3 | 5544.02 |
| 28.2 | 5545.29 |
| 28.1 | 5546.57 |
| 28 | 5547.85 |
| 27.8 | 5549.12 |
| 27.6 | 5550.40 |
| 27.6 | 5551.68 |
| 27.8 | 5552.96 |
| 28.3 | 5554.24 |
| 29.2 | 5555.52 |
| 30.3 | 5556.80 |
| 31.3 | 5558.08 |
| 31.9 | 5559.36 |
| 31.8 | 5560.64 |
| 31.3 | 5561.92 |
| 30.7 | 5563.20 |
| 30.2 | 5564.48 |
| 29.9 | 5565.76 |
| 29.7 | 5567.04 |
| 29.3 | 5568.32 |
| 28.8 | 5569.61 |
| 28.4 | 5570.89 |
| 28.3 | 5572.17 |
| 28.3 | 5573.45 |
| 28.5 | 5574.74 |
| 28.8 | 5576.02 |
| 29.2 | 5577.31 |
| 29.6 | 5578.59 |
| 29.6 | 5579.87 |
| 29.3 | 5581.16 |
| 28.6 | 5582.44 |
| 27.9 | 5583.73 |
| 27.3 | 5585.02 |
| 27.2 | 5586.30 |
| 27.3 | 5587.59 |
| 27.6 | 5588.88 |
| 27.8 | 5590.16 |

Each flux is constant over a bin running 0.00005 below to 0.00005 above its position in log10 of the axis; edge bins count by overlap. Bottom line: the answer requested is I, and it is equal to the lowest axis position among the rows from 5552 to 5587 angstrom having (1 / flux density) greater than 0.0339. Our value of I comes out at 5552.96 angstrom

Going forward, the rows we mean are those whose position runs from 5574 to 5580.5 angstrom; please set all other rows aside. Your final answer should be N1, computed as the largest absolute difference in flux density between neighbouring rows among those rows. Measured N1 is 0.40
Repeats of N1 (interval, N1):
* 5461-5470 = 0.50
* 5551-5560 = 1.10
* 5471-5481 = 0.60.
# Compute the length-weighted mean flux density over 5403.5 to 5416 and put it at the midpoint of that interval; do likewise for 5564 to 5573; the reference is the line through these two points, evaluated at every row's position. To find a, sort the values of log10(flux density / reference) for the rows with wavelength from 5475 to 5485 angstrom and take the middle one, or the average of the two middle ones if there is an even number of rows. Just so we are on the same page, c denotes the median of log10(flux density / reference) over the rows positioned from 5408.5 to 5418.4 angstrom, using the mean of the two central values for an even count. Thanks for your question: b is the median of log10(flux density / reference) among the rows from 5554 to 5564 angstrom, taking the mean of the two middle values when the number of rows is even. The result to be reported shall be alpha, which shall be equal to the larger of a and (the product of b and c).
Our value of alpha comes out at 0.000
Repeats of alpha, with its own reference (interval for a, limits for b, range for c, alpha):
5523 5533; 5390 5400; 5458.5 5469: 0.027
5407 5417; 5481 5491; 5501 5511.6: 0.000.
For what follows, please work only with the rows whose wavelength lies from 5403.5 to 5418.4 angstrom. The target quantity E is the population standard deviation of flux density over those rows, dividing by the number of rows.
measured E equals 0.7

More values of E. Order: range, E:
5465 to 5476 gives 1.2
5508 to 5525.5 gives 1.3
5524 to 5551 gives 1.2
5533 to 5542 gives 0.3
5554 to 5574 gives 1.2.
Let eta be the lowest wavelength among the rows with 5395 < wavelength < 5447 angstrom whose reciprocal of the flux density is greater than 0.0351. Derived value 5404.11 angstrom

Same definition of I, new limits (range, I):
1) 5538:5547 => 5540.19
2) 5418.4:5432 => 5419.07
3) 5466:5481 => 5466.69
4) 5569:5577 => 5569.61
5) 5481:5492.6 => 5481.82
